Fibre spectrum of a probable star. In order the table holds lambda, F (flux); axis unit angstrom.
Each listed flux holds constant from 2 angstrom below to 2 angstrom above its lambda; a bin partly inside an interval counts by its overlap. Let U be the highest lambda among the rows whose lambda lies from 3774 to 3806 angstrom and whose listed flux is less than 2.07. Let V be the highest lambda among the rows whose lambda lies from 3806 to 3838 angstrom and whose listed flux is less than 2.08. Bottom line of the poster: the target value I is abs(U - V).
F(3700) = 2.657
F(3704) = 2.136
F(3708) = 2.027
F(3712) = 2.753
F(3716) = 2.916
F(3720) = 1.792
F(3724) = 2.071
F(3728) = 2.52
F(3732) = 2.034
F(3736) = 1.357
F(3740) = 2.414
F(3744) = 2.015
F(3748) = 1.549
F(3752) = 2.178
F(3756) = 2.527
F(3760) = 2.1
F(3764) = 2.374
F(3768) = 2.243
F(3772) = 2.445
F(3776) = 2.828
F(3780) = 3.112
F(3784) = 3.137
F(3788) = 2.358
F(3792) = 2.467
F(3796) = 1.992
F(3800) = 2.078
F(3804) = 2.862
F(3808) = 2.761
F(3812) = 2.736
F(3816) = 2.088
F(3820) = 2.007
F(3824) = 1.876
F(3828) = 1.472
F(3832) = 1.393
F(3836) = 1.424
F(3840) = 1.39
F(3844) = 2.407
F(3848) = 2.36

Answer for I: 40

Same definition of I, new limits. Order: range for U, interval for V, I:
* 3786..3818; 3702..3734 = 64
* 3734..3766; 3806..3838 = 88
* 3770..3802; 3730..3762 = 48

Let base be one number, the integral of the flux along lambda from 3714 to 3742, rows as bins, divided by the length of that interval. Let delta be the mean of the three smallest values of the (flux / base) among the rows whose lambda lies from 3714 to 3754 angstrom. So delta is 0.73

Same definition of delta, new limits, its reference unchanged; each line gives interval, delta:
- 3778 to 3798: 1.05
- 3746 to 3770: 0.90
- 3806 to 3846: 0.65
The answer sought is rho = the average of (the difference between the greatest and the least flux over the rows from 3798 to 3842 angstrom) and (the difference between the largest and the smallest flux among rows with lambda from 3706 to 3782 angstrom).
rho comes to 1.61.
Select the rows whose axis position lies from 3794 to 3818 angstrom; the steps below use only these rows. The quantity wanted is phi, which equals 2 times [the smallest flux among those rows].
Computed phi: 4.0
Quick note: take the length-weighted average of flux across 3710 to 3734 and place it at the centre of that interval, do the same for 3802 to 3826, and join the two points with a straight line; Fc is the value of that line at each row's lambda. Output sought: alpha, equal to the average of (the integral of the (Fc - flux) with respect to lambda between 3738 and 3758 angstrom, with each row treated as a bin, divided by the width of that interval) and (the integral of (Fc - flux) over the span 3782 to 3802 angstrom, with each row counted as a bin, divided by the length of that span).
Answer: 0.10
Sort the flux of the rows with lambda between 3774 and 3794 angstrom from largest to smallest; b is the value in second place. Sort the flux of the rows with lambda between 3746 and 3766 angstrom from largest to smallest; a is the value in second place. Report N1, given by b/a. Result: 1.31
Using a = 2.374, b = 3.112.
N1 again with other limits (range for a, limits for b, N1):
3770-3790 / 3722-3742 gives 0.78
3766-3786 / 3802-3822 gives 0.89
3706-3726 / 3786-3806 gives 0.90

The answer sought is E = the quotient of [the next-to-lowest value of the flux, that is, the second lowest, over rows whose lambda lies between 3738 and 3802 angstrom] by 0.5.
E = 4.0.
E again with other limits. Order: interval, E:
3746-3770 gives 4.2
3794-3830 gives 3.8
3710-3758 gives 3.1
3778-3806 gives 4.2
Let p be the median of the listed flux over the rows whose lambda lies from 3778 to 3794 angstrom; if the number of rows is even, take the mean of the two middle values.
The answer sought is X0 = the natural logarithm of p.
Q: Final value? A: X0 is 1.03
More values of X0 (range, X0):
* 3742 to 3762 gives 0.74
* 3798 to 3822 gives 0.88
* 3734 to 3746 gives 0.70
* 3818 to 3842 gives 0.37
